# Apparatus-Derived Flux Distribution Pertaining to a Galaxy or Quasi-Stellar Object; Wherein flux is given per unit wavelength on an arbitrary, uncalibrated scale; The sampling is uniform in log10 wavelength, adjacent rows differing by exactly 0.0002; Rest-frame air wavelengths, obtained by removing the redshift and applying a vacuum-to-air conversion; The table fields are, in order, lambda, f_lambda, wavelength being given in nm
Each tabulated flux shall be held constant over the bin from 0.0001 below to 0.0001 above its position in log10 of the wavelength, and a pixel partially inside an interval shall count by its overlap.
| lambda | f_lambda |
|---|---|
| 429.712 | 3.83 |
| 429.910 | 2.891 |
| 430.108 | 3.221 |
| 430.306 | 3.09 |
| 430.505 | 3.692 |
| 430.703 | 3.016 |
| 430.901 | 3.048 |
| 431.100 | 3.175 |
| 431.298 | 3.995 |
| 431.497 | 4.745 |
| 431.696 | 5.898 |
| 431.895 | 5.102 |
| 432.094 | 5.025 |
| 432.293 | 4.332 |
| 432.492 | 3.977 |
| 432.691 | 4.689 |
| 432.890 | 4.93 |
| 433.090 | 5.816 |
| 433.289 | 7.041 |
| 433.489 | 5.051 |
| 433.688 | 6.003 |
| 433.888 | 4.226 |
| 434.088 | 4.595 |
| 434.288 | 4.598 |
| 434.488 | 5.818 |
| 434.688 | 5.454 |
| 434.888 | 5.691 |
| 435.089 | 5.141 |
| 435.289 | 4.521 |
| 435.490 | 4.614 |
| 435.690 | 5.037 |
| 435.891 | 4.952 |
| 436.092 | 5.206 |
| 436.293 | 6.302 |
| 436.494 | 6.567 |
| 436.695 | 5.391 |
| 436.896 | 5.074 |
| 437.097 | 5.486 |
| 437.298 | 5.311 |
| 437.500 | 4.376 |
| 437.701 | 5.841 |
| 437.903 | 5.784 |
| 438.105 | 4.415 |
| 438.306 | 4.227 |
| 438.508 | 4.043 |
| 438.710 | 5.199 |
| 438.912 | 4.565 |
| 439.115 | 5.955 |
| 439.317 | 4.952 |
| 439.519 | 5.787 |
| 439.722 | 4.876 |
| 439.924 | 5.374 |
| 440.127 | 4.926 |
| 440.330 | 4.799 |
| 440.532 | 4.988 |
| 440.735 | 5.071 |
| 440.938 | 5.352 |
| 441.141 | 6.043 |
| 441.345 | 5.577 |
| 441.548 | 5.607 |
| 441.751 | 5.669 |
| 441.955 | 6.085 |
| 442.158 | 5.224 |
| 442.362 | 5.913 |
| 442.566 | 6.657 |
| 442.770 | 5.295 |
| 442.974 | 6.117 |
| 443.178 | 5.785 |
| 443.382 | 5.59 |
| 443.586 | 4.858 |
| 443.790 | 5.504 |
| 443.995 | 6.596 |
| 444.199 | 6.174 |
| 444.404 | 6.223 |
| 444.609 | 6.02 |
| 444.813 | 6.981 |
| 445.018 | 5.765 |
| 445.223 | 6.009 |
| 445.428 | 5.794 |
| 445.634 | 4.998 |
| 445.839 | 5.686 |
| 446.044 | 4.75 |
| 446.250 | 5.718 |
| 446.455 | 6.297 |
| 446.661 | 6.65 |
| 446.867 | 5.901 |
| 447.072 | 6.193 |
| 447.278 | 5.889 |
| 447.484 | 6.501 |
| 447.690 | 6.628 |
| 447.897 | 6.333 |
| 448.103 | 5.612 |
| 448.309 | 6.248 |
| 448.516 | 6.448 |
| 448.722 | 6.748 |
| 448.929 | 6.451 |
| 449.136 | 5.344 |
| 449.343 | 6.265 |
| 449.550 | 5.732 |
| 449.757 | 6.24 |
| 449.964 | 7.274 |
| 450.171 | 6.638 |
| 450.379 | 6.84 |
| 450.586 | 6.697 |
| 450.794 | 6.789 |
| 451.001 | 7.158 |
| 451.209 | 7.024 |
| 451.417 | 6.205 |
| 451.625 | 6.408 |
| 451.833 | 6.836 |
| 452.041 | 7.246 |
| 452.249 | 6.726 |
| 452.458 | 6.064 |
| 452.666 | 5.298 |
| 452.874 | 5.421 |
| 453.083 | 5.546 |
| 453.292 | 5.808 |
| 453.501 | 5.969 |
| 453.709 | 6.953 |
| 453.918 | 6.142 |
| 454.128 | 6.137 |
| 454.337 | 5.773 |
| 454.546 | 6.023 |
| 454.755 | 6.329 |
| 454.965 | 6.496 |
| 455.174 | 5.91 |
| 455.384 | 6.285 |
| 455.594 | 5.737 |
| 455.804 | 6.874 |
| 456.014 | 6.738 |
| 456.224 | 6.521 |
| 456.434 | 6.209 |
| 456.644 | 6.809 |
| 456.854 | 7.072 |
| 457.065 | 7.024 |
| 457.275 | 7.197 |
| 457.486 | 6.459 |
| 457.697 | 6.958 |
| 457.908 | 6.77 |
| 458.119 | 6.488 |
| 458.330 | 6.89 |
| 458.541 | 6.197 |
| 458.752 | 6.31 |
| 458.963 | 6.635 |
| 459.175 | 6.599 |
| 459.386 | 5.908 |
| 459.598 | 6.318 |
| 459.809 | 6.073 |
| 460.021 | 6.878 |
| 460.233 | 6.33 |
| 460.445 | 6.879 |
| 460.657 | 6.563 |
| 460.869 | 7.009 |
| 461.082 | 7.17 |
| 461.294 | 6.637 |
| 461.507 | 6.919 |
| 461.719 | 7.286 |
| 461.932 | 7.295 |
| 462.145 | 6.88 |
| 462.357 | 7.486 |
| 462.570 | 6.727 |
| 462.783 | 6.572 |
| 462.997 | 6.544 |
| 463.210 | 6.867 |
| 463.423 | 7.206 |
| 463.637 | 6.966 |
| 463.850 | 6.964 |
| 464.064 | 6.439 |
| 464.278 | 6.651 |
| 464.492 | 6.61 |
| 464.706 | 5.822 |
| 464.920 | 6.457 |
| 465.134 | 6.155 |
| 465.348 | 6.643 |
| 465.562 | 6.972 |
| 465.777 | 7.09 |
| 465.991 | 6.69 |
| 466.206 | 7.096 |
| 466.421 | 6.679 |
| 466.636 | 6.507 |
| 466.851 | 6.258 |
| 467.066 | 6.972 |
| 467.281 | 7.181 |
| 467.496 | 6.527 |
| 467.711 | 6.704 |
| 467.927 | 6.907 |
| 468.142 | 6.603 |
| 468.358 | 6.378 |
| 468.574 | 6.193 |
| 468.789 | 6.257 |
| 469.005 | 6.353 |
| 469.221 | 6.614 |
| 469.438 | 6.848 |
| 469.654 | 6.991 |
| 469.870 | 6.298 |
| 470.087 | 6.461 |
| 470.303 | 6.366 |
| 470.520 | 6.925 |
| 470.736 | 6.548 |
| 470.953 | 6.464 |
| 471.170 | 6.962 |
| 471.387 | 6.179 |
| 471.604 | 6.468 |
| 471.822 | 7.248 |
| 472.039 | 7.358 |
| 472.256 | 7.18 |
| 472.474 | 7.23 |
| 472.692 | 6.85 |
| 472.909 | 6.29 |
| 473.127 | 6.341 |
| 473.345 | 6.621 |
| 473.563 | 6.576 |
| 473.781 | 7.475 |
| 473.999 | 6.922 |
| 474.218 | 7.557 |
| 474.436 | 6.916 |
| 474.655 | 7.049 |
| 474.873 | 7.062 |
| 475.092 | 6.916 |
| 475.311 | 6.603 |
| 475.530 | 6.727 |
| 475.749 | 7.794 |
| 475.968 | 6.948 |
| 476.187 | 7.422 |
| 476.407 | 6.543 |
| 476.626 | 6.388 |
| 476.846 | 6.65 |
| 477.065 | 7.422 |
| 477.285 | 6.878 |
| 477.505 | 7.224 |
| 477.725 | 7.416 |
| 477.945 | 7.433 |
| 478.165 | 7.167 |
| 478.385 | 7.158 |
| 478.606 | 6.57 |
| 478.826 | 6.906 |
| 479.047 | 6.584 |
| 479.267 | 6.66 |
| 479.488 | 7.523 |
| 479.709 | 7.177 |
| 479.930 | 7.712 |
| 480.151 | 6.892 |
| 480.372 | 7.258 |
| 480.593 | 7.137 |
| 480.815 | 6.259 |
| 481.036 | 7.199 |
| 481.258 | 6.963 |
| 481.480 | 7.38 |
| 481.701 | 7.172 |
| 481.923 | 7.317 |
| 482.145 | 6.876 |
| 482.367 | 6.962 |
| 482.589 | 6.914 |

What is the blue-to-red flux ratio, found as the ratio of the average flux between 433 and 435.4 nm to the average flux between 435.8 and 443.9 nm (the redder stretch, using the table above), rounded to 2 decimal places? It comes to 0.99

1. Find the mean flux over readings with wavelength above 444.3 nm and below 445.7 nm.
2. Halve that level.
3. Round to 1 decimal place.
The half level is 3.0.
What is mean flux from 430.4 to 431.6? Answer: 4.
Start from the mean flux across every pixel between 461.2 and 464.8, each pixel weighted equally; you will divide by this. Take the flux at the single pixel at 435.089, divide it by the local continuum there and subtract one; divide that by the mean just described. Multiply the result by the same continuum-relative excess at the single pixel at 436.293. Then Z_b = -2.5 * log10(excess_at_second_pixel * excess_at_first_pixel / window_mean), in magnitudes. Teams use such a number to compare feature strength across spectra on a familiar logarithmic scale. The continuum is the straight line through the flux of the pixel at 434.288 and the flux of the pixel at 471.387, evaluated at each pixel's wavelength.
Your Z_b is 5.6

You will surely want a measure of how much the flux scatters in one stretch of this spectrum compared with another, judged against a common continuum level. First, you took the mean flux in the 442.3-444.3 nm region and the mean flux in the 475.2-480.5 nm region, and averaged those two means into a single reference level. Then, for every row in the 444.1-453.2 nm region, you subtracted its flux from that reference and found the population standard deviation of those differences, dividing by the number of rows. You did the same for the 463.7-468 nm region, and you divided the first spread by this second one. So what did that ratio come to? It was 1.75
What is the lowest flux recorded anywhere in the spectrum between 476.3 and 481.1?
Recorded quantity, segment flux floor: 6.259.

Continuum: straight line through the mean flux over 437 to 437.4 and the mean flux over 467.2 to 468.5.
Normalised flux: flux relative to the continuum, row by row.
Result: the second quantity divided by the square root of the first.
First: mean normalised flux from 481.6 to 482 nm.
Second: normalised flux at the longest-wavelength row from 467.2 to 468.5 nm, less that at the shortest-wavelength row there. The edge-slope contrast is -0.13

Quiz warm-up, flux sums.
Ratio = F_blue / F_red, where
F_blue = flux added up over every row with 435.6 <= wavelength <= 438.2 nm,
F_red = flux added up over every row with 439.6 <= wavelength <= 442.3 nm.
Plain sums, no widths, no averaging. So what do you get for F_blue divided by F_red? 1.00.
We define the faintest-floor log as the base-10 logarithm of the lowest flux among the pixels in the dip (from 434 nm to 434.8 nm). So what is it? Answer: 0.66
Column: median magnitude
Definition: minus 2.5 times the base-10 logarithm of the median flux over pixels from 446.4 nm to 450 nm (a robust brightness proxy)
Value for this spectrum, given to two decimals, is -2.00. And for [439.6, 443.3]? -1.85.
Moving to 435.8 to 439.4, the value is -1.79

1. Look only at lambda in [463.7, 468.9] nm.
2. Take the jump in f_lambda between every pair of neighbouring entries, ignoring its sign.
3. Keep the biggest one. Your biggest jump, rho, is 0.79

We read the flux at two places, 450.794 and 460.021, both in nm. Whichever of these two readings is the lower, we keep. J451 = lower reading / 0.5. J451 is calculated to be 13.6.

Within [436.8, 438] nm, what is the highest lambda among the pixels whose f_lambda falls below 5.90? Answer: 437.903 nm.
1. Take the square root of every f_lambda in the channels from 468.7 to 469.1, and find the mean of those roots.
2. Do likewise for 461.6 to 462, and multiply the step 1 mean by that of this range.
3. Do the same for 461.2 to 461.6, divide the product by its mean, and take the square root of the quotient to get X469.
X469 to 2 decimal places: 1.61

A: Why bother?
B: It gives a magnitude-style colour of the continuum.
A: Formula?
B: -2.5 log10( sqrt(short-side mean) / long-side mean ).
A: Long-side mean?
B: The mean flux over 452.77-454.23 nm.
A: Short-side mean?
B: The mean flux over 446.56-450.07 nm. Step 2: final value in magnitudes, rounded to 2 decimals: 0.95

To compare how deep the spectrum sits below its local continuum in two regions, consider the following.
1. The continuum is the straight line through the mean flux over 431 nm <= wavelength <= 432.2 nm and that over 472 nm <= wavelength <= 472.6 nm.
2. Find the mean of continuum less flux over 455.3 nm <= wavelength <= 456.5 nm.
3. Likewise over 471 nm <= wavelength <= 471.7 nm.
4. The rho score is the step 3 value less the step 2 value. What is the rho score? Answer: 0.8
